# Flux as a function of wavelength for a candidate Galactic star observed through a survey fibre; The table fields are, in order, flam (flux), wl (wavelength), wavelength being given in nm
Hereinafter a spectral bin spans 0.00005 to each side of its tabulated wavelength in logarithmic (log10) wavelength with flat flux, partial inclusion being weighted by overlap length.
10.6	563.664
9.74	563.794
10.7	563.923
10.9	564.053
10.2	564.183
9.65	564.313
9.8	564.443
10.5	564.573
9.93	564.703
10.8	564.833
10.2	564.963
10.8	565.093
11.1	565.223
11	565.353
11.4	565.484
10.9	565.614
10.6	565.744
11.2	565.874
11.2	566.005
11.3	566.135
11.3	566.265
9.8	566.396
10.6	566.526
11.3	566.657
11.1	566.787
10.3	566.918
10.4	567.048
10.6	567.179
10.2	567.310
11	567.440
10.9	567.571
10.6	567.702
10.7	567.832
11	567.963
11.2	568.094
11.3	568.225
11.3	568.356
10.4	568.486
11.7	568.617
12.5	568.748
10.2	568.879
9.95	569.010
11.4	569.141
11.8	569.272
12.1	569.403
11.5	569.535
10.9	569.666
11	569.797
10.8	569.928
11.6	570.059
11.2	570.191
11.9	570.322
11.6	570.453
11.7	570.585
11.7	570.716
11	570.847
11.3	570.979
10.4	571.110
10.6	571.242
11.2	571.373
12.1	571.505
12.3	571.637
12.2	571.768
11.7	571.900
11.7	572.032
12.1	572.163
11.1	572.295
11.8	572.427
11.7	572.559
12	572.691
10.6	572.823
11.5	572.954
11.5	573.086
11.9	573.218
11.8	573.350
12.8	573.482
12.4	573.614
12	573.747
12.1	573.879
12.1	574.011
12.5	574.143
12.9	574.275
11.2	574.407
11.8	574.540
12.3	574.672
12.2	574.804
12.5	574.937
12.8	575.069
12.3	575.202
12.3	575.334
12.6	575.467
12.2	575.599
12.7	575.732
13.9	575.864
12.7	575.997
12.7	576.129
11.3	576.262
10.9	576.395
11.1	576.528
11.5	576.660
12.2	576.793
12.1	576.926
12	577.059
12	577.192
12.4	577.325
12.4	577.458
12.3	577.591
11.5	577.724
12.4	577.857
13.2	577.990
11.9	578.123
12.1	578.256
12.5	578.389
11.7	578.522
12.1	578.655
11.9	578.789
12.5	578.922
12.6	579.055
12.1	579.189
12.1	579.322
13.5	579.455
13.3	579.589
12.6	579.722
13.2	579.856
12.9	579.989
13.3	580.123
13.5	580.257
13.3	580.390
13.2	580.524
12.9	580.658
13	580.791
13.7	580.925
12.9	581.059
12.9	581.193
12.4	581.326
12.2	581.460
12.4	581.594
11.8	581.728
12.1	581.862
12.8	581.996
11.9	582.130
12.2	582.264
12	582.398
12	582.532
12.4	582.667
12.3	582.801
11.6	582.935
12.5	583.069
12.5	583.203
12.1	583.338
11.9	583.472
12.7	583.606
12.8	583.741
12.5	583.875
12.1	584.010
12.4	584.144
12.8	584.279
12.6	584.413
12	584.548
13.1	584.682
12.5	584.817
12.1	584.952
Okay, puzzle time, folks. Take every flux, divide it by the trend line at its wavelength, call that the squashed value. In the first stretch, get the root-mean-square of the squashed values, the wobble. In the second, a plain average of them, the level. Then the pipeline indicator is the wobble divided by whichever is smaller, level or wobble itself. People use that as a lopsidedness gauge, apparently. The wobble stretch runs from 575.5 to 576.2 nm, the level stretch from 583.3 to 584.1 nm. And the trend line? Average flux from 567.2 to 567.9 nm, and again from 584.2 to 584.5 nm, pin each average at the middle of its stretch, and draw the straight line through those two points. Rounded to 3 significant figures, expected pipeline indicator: 1.12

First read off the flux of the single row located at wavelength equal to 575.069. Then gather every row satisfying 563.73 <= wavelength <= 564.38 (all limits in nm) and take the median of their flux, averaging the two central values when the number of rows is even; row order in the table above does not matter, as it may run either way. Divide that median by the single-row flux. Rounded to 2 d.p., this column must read 0.80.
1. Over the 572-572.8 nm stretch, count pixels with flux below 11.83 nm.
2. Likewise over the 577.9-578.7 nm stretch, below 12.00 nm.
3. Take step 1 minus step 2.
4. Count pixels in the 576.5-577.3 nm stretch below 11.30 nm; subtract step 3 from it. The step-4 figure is -1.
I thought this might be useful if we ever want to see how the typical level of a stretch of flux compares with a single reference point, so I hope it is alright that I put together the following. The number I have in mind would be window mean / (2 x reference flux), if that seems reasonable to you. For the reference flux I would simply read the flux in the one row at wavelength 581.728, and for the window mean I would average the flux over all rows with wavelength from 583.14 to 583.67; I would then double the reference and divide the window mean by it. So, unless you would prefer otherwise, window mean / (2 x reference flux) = 0.52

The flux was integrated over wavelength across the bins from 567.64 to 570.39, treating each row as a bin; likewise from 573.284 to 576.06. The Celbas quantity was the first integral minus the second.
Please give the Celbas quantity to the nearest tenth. -3.6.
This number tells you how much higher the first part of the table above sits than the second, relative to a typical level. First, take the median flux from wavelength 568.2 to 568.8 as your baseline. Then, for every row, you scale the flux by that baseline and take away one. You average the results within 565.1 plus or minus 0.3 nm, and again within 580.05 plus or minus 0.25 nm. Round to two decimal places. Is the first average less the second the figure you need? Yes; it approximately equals -0.22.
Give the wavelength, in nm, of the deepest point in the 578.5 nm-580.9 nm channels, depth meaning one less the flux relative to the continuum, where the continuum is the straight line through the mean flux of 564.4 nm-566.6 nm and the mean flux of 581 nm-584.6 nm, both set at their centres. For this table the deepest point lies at 578.522 nm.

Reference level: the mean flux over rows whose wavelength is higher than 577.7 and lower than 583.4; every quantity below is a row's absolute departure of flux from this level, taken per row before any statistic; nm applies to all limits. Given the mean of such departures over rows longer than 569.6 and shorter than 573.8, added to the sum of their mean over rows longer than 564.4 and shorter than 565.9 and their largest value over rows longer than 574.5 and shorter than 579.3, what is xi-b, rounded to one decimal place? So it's 4.4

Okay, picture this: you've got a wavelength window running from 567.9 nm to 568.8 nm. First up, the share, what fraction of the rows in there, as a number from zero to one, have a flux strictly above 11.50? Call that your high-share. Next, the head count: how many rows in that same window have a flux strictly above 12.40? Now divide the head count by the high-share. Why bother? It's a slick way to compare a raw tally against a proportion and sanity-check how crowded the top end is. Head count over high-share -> 3.5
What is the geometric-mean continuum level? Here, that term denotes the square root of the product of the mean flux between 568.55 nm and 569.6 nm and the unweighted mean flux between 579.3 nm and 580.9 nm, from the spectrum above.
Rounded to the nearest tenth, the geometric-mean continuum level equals 12.2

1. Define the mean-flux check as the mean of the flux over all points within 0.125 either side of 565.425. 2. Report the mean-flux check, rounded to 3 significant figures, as 11.2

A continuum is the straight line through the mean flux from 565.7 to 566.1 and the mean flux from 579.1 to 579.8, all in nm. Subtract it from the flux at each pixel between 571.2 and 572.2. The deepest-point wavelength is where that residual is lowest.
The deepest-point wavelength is 571.242 nm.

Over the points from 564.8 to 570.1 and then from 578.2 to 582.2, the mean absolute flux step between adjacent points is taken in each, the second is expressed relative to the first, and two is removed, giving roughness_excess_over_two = -1.15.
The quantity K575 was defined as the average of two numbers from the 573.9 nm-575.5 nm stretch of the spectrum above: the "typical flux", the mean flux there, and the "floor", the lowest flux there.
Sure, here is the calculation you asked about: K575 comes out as 11.7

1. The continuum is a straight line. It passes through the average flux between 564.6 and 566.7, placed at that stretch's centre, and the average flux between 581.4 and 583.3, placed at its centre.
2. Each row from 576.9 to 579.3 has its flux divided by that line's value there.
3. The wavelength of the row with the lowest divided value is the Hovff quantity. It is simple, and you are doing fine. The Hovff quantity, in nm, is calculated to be 577.724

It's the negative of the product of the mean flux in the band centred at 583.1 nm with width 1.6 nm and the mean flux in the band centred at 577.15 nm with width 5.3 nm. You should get -151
